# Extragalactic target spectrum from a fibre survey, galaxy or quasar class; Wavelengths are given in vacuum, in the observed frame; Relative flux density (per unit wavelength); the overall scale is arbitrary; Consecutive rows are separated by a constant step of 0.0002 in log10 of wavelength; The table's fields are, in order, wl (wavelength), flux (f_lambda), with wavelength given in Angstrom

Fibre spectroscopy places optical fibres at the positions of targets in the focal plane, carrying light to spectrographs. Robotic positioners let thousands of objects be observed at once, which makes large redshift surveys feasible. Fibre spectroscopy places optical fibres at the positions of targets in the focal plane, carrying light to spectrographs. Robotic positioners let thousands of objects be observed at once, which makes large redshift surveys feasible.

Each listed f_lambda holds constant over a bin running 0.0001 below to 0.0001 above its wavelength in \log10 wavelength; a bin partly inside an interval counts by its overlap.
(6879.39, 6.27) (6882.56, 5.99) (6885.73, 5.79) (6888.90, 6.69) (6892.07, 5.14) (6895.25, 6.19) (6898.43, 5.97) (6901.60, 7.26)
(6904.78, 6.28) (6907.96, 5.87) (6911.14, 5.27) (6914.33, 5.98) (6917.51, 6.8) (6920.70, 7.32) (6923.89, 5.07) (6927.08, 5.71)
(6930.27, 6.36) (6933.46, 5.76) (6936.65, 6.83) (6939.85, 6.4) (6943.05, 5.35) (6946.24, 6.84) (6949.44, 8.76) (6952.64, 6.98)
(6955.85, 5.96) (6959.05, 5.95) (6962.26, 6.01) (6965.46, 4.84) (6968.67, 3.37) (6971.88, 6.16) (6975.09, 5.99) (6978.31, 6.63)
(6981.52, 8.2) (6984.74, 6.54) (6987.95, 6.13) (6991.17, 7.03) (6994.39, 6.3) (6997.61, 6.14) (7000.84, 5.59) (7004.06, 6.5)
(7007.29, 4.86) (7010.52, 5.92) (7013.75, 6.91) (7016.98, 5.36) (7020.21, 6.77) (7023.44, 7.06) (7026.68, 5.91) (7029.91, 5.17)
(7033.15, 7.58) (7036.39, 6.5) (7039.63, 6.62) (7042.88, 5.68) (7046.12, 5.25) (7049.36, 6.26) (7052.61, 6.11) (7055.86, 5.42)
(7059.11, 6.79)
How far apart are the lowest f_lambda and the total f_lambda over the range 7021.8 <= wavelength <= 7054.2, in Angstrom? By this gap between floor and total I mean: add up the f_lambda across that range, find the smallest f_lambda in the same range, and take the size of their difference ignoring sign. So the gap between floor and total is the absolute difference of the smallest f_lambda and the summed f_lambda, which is 57.0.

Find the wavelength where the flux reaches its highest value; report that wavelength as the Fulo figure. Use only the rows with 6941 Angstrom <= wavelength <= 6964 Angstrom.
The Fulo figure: 6949.44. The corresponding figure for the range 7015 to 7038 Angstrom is 7033.15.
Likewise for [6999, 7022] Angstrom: 7013.75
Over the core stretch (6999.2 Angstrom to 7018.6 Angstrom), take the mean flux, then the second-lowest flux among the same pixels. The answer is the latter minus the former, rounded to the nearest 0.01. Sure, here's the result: -0.50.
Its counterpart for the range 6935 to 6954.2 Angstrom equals -0.46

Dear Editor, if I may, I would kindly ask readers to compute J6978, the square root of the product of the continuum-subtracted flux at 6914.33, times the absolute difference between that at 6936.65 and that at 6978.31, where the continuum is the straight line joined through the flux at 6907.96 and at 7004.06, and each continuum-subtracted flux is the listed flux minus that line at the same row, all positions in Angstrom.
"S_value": 0.18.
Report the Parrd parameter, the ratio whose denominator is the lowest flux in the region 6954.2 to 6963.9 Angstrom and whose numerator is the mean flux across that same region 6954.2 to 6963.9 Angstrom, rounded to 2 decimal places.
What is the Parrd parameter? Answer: 1.00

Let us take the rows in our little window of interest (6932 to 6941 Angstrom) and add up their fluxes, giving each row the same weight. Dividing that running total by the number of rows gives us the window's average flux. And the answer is 6.33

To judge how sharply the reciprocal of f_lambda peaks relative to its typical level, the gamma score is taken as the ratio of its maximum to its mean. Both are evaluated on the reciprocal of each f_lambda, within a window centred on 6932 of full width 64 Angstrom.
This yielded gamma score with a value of 1.23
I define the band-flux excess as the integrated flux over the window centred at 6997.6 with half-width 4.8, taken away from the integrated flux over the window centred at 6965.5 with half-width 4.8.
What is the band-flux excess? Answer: -12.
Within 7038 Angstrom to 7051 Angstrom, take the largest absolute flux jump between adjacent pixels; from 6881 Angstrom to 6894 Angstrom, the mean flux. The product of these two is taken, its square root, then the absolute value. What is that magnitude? 2.4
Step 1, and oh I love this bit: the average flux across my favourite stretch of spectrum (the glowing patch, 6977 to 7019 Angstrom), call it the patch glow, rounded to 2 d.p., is 6.32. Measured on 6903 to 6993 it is 6.23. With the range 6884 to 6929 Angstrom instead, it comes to 6.10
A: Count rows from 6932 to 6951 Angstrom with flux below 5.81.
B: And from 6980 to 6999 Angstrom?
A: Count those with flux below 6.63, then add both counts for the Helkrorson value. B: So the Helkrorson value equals 6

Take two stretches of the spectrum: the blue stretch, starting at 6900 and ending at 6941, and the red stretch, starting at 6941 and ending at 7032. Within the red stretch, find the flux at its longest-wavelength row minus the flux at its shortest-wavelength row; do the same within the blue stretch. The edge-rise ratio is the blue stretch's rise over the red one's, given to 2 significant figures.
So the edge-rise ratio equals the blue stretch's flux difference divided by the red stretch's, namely 4.8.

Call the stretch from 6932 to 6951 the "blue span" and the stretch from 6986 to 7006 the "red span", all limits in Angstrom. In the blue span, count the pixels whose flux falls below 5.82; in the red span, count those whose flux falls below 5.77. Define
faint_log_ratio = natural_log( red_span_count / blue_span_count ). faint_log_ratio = -0.69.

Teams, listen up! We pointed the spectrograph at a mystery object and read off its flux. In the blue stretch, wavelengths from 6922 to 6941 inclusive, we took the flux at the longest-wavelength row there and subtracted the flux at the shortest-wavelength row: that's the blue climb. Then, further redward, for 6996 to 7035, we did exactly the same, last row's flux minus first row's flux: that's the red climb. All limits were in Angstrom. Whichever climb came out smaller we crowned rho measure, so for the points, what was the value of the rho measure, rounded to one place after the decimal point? 1.3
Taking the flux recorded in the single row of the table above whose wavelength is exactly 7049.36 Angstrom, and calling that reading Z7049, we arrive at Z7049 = 6.26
